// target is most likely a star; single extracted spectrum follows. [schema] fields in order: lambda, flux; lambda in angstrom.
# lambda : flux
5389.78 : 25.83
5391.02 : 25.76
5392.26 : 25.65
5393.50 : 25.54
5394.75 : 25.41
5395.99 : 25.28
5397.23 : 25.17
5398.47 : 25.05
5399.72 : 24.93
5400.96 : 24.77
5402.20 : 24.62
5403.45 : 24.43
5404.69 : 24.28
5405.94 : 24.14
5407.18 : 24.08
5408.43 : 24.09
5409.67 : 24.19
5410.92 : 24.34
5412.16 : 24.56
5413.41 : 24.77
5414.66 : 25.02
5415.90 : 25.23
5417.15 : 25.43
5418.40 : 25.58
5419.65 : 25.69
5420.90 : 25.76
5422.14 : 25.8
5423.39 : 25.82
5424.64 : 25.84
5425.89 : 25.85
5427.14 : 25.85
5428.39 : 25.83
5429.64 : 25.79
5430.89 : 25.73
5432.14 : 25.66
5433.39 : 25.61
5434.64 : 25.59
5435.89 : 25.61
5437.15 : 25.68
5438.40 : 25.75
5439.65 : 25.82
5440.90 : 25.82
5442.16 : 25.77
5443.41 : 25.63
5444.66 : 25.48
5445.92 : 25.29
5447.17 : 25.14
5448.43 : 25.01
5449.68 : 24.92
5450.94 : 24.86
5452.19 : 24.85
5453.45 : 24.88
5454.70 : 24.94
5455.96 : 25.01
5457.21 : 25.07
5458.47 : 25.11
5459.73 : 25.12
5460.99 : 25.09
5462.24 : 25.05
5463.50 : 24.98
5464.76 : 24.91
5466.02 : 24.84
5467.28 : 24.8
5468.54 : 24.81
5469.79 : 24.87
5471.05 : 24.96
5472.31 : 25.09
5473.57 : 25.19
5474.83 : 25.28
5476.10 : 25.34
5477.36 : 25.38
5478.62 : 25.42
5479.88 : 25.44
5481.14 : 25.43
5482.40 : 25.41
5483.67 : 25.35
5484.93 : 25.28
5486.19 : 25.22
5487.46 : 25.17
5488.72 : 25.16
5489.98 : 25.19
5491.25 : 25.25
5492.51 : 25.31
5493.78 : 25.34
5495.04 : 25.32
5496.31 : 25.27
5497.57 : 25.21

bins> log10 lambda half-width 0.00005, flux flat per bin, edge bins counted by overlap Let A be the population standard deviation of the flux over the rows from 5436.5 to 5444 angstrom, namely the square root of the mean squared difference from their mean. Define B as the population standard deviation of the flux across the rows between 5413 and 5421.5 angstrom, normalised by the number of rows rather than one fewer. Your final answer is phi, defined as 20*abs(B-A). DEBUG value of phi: 5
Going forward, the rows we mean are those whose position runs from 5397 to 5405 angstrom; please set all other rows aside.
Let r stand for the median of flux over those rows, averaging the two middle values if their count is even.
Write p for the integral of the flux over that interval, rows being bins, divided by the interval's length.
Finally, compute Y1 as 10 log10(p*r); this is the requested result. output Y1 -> 27.9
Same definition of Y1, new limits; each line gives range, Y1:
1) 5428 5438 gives 28.2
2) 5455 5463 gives 28.0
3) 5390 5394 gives 28.2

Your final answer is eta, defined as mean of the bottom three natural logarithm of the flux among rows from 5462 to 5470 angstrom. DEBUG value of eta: 3.21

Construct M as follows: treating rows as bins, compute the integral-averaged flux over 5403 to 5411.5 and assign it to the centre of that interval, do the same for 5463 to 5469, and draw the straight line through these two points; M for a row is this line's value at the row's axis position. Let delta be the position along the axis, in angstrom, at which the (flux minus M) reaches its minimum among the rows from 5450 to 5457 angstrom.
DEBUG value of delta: 5452.19 angstrom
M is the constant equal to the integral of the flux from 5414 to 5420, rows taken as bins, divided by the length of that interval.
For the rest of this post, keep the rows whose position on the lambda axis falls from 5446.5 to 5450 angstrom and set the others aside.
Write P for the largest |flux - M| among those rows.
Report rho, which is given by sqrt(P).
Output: 0.66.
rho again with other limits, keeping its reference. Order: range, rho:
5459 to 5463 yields 0.55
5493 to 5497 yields 0.29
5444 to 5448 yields 0.46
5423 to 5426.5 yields 0.70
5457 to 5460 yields 0.53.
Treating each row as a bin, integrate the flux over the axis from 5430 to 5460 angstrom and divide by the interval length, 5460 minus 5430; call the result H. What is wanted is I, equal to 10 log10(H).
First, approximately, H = 25.35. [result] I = 14.0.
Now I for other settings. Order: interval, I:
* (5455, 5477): 14.0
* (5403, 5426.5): 14.0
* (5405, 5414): 13.9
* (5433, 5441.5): 14.1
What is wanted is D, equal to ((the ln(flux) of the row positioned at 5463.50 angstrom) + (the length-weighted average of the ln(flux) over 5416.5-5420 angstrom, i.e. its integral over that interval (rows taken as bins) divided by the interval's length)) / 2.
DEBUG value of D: 3.23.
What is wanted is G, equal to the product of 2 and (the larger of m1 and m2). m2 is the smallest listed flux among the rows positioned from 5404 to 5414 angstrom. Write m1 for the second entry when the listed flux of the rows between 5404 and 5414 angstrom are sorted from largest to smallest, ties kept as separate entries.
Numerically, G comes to 49.1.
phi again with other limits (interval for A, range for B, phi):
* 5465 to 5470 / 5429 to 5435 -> 1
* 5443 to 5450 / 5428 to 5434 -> 3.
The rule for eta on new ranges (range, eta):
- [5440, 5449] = 3.22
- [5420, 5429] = 3.25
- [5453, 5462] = 3.22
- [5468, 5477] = 3.21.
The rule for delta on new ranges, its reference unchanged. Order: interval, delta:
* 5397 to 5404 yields 5403.45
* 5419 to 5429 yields 5419.65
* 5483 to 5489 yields 5488.72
